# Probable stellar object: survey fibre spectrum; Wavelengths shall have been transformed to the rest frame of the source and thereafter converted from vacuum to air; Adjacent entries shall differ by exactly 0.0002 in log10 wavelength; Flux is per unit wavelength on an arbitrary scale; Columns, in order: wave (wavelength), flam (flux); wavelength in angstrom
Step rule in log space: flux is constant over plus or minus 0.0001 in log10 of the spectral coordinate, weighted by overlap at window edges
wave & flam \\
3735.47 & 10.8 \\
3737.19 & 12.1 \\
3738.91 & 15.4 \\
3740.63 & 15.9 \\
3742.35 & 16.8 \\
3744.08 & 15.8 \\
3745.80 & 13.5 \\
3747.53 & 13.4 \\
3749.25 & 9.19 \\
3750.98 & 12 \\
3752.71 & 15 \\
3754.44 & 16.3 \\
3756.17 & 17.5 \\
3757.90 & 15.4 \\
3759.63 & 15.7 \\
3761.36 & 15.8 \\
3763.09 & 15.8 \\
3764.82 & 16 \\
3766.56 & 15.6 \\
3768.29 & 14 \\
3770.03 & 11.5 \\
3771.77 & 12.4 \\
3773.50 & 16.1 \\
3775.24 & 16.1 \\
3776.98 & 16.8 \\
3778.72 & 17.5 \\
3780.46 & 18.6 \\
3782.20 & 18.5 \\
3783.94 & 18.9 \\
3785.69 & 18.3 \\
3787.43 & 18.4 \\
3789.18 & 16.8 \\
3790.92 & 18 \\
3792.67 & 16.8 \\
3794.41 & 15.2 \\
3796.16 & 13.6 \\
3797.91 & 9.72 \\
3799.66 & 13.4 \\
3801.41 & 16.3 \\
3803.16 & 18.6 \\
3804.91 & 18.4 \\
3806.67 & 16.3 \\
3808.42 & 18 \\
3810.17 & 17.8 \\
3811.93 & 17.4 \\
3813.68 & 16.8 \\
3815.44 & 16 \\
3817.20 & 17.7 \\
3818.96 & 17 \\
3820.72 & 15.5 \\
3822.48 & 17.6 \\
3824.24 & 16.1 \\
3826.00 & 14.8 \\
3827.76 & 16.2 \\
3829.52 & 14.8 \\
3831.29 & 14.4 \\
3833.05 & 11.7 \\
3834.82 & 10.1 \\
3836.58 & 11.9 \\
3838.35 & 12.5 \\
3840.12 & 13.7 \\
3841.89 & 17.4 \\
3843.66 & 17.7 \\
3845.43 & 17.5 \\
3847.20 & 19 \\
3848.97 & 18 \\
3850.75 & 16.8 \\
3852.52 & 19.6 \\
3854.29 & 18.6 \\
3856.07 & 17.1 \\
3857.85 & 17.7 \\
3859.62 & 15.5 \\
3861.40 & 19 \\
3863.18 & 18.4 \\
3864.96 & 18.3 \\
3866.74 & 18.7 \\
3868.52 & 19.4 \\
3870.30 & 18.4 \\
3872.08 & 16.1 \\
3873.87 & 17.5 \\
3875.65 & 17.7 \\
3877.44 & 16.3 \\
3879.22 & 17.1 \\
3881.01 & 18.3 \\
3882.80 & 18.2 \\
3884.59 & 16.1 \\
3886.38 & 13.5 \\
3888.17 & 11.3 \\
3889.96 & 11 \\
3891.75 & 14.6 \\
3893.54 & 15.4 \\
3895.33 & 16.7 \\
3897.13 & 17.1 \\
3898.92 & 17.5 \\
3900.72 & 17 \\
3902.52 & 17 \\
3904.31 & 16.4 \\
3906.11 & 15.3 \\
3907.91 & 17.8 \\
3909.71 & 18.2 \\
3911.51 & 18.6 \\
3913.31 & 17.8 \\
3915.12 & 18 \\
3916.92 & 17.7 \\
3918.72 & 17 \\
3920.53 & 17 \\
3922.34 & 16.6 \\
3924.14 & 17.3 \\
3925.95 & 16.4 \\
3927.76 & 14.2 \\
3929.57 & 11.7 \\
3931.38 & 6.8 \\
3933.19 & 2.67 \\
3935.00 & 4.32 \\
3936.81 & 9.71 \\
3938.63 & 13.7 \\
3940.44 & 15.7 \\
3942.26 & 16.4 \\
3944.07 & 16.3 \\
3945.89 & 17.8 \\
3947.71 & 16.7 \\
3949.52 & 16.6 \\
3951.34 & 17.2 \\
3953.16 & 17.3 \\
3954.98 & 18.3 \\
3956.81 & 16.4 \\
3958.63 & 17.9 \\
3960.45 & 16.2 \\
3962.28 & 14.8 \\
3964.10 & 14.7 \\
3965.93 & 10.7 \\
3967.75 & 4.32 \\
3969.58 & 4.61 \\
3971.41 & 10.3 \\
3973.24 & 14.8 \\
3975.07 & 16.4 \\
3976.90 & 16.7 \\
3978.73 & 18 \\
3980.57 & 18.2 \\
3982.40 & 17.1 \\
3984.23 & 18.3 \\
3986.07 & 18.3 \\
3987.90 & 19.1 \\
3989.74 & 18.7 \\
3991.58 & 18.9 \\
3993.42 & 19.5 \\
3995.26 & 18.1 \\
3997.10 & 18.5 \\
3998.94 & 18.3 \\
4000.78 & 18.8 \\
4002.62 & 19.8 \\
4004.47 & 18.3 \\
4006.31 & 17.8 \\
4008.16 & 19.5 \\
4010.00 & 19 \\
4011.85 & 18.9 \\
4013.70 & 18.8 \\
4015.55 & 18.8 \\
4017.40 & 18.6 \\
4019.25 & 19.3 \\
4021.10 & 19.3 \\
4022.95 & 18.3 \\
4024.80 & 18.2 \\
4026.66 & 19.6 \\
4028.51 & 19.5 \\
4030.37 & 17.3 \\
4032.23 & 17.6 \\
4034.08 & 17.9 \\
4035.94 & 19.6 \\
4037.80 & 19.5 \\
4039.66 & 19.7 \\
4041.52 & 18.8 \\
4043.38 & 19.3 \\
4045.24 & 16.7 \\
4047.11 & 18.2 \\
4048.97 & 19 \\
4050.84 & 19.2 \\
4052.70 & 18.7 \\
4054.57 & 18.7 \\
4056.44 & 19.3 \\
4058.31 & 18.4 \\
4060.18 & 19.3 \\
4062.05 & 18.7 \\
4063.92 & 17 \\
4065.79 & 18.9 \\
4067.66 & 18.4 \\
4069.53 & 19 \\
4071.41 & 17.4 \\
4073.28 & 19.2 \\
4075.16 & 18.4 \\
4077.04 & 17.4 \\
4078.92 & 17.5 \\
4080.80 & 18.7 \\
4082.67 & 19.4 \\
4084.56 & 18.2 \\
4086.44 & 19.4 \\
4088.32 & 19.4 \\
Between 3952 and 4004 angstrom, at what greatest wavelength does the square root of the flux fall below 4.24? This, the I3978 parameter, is 3982.40 angstrom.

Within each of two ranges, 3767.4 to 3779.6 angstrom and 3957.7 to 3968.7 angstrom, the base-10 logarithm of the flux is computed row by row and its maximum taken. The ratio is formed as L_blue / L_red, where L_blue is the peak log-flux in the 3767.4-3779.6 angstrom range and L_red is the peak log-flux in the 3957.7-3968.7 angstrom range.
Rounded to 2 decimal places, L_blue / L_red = 0.99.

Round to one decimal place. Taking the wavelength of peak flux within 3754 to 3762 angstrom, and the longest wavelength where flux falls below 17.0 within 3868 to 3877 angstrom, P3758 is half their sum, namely 3814.1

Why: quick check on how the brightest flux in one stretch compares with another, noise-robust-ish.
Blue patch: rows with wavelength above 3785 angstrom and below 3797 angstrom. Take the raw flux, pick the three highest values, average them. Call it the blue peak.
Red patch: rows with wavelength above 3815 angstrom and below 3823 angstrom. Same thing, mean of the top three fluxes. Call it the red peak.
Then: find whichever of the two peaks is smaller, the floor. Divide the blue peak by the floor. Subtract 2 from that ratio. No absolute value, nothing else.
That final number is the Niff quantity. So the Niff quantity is -0.95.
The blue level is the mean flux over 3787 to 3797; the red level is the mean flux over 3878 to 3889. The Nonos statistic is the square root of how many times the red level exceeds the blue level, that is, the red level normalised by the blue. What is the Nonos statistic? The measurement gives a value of 0.98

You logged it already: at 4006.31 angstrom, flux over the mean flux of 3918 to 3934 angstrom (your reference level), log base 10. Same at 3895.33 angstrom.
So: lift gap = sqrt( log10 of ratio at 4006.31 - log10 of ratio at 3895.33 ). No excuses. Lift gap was 0.17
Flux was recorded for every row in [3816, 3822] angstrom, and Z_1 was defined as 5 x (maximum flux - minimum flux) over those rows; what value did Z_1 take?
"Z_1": 11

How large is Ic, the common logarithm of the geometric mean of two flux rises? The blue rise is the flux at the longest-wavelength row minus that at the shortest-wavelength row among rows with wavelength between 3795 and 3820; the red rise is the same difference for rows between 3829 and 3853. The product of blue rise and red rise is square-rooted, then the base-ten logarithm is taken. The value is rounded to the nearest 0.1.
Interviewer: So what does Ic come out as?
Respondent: 0.6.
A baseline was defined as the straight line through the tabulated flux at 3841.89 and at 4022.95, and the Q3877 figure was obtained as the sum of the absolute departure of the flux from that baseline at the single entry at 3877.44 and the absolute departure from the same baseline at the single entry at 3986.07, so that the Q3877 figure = 1.5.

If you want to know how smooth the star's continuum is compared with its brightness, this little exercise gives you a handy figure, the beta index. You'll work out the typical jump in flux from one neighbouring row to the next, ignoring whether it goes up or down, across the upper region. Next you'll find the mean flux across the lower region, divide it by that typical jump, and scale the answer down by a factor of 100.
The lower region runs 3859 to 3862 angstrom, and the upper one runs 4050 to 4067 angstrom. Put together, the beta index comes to 0.19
